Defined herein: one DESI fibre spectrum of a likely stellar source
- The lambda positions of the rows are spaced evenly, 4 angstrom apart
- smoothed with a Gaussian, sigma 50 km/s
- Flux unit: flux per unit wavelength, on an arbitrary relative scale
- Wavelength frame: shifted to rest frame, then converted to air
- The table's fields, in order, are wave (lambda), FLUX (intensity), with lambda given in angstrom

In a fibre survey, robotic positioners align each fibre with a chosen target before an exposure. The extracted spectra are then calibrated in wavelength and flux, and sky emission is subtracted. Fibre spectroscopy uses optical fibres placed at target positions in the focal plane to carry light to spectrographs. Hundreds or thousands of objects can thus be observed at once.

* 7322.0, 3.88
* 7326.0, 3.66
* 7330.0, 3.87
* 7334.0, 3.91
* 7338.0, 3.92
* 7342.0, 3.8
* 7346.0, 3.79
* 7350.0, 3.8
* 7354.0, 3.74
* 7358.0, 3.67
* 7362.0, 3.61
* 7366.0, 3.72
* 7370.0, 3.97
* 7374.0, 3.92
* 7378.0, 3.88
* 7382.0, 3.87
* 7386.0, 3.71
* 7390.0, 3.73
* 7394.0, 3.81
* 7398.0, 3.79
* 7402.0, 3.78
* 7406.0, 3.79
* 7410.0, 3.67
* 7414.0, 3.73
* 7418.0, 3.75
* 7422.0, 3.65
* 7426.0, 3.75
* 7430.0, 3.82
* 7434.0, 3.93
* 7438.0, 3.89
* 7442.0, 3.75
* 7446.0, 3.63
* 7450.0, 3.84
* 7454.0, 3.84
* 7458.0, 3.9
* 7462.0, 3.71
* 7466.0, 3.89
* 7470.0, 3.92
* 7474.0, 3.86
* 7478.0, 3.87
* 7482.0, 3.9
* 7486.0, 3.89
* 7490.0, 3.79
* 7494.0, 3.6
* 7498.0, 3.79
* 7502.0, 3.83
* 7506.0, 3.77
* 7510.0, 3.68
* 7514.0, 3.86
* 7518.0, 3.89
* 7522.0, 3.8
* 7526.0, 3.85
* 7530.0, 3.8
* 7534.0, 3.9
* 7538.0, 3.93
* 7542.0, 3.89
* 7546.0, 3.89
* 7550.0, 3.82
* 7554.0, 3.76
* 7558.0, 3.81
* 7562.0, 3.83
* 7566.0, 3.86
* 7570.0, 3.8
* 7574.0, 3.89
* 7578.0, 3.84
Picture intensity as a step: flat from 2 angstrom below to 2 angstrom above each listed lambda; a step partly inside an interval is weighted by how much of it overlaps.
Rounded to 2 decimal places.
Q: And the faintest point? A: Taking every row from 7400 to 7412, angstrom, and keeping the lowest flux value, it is 3.67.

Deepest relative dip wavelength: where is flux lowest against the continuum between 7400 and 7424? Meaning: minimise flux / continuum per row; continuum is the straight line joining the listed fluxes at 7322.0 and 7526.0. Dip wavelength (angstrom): 7422.0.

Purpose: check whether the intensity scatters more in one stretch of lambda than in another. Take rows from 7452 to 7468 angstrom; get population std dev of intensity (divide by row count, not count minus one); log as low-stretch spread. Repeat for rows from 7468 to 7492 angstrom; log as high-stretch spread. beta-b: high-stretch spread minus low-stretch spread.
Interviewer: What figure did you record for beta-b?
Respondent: -0.034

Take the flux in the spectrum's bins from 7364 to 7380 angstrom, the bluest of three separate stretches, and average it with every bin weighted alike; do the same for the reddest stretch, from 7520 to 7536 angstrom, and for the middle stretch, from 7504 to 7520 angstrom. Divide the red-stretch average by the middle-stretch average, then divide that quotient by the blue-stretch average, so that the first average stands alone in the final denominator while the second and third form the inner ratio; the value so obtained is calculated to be 0.261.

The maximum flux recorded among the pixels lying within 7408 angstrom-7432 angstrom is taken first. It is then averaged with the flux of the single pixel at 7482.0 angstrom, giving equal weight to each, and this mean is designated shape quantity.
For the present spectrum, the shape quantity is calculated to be 3.86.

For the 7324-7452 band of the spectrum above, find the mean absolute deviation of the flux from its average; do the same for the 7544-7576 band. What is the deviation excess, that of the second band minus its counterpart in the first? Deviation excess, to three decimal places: -0.042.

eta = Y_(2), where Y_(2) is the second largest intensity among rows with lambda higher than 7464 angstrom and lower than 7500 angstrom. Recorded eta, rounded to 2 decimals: 3.90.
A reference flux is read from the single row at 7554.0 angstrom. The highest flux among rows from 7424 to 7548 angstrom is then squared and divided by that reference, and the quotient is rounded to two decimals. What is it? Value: 4.11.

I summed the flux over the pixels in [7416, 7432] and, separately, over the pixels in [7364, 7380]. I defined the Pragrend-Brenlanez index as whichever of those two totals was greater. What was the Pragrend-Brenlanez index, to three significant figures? 15.5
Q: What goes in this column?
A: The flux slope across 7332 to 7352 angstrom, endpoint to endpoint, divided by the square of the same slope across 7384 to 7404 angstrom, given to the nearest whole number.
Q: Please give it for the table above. -359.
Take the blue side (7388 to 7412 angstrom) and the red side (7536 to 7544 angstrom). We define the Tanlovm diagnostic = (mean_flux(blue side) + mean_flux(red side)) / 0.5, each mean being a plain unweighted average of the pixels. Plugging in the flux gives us 15.3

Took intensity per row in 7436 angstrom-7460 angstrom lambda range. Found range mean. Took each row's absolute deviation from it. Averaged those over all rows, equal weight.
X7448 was 0.079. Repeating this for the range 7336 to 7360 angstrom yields 0.054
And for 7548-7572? 0.023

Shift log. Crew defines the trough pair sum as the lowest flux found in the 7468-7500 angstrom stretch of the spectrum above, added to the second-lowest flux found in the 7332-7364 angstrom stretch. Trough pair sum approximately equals 7.27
